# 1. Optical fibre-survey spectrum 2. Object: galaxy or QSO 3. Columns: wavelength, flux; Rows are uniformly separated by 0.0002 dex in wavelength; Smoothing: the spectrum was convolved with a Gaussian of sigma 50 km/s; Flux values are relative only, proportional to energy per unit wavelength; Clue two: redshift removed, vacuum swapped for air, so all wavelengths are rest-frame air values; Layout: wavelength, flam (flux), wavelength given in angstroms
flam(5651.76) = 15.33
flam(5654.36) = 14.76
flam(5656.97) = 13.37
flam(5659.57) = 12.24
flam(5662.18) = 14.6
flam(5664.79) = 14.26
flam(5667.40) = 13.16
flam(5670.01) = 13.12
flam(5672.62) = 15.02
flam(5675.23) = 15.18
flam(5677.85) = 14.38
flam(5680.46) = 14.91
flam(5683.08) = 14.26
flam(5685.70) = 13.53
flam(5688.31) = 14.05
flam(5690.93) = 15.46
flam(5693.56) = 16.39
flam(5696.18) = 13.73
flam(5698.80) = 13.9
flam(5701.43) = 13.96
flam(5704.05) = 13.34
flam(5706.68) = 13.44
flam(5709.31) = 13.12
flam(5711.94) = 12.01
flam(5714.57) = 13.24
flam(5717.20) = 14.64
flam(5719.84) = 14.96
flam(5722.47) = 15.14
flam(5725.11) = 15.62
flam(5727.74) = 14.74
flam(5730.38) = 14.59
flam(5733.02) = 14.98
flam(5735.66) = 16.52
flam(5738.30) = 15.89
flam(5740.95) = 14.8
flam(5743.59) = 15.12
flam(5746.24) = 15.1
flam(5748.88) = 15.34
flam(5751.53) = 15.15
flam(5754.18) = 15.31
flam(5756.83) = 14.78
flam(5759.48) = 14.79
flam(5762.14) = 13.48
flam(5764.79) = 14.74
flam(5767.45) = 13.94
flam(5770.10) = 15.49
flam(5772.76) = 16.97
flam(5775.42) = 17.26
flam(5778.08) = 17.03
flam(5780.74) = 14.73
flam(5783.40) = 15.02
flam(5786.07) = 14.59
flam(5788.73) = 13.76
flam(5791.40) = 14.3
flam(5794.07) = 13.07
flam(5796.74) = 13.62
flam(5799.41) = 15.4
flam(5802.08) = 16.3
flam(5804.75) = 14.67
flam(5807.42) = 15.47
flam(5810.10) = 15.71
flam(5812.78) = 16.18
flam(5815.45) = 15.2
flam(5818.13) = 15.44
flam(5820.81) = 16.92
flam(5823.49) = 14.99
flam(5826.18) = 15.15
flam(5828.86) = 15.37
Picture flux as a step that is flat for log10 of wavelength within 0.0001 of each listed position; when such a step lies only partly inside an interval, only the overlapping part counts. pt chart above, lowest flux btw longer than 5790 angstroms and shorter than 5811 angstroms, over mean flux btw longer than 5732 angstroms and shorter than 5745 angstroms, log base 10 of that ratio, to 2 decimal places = -0.07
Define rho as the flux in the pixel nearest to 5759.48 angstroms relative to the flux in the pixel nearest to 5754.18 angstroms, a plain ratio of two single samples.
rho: 0.97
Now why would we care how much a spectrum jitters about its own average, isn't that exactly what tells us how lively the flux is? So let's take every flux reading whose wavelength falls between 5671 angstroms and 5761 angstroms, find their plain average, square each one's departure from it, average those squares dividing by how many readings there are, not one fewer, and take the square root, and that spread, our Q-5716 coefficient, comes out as 0.95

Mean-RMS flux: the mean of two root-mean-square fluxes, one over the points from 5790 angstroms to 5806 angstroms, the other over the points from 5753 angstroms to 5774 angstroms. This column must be 14.78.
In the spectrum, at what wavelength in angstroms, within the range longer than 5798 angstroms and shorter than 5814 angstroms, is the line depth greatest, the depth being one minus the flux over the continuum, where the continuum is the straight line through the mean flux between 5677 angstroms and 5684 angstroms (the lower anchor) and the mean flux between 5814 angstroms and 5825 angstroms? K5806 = 5804.75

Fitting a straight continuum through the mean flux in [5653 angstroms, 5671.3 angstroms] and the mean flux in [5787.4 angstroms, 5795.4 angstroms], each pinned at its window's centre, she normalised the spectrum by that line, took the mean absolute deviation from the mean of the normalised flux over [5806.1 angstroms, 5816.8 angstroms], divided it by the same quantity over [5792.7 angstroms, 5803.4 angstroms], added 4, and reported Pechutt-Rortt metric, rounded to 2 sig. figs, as 4.2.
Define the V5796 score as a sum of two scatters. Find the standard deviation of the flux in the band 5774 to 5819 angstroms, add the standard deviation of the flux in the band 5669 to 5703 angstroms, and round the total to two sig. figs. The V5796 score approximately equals 2.0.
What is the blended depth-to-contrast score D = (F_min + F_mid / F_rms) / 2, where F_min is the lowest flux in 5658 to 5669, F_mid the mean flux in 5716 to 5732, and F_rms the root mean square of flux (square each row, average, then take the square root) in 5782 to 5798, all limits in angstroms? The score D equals 6.65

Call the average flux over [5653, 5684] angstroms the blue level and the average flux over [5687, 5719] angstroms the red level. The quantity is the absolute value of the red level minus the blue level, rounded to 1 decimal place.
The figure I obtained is 0.2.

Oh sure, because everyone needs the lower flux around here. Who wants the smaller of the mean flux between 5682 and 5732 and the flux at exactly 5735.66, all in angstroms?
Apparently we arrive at 14.2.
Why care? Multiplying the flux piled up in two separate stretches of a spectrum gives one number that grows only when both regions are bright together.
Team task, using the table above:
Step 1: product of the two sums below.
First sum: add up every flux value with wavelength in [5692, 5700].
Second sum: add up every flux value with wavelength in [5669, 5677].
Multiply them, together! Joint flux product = 1907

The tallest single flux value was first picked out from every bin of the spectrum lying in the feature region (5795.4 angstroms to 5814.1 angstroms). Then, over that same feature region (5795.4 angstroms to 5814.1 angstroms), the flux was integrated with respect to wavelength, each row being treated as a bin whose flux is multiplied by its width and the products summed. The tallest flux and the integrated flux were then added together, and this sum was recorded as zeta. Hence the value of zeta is 303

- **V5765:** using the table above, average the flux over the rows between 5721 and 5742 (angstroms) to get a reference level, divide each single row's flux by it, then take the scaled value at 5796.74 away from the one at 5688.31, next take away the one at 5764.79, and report -0.94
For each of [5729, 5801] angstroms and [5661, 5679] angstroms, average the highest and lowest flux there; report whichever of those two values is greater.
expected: 15.2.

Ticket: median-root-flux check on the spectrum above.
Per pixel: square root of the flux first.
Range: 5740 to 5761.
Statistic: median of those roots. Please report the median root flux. 3.89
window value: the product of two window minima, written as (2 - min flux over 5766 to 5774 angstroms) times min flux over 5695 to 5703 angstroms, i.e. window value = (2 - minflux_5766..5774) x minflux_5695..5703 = -164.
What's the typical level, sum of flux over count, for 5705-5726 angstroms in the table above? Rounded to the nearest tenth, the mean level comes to 14.0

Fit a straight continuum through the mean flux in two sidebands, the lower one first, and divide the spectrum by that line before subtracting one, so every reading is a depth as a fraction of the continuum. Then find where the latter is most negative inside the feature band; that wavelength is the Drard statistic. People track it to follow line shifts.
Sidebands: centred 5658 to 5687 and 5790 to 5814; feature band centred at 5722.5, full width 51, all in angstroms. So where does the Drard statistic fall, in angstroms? 5711.94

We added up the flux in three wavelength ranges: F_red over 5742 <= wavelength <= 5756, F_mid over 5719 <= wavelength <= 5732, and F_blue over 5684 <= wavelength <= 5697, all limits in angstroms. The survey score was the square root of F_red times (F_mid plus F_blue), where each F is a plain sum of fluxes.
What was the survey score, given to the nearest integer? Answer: 106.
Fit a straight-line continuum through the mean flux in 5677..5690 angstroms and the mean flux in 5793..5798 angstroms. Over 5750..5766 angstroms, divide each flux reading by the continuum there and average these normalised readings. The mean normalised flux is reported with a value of 1.08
